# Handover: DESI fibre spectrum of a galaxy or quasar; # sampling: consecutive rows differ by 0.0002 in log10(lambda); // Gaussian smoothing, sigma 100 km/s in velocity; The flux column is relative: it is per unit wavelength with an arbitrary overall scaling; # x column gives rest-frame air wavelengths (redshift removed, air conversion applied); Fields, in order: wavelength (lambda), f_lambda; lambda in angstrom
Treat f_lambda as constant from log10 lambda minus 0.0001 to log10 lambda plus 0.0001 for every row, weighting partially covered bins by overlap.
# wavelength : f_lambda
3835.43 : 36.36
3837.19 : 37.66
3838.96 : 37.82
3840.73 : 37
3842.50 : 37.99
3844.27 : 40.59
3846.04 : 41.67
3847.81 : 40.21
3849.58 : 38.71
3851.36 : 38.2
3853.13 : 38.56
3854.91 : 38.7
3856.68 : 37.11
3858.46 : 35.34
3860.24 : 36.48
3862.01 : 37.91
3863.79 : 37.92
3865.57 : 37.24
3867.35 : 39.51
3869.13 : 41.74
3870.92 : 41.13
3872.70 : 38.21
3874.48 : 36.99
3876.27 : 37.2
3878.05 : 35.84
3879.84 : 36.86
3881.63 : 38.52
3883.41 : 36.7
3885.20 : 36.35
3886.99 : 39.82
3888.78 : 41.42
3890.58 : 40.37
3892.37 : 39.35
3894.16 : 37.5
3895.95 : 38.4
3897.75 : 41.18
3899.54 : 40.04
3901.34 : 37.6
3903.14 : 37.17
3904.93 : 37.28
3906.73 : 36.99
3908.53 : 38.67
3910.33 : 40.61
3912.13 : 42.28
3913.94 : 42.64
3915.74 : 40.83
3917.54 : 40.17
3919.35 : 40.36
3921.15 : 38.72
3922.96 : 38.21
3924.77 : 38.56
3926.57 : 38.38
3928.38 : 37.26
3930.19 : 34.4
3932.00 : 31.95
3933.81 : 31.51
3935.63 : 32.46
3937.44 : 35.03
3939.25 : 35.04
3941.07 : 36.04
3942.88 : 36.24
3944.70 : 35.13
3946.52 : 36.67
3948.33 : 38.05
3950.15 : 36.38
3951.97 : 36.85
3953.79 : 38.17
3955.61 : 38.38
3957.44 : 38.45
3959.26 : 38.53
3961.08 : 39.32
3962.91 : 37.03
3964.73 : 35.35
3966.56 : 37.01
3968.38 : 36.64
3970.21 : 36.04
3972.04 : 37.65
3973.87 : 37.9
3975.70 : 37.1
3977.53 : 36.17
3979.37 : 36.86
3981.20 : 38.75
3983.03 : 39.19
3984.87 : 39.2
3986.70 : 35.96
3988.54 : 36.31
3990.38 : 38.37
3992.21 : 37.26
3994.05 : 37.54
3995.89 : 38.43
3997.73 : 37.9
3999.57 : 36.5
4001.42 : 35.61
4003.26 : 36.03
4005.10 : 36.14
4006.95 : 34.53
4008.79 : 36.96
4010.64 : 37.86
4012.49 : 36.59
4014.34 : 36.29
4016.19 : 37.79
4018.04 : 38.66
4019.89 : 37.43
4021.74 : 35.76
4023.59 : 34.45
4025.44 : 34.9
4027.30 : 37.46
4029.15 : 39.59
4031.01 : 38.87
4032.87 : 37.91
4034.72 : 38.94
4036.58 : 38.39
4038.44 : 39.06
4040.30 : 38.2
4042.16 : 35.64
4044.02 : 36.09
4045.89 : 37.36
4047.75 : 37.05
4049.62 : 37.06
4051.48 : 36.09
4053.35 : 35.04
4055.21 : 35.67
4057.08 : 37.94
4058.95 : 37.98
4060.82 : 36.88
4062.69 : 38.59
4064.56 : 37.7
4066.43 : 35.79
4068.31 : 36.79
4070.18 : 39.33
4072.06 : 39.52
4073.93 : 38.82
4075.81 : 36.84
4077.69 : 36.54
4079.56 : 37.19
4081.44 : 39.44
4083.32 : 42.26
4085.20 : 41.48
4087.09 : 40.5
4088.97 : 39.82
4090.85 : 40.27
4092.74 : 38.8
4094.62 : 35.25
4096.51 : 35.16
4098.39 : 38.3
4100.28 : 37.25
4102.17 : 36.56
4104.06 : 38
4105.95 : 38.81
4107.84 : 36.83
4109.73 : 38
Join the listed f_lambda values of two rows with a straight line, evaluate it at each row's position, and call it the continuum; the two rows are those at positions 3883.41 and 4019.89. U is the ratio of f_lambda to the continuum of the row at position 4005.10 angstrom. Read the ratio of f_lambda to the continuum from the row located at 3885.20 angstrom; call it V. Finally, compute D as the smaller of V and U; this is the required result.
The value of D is 0.97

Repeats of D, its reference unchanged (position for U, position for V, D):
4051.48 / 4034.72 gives 0.96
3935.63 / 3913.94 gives 0.88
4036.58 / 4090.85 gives 1.02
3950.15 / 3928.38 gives 0.98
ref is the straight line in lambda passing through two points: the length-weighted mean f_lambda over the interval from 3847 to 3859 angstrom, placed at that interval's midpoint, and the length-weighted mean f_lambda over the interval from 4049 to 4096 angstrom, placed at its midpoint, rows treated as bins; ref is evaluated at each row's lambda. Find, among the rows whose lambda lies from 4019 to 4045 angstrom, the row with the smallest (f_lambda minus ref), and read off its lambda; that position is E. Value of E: 4023.59 angstrom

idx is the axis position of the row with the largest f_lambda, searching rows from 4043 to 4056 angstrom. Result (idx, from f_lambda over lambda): 4045.89 angstrom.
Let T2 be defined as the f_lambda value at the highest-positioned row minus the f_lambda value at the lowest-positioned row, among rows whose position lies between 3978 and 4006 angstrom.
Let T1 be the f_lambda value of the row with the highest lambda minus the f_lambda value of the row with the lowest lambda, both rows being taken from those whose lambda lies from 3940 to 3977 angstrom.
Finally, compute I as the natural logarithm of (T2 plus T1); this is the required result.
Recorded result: -1.1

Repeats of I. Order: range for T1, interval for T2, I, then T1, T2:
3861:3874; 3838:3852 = -0.4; 0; 0.4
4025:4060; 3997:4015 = 0.4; 3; -1.6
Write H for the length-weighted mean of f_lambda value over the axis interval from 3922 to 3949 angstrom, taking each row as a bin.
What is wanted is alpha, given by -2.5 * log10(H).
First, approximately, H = 35.6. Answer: -3.880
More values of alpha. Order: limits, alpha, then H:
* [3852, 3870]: -3.951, 38.1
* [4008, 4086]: -3.937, 37.6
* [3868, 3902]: -3.969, 38.7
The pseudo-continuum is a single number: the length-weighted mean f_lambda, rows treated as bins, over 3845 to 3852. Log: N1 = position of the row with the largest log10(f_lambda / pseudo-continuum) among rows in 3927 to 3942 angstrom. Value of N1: 3928.38 angstrom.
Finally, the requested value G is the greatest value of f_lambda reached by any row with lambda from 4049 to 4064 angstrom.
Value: 38.59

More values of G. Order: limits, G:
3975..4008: 39.2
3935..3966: 39.32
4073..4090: 42.26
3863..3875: 41.74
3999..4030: 39.59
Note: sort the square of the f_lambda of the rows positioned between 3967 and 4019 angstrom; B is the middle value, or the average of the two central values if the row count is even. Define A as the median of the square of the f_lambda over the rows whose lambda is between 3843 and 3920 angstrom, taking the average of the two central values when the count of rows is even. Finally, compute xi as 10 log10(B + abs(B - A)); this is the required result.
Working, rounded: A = 1487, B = 1371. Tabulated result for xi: 31.7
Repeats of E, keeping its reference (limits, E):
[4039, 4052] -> 4042.16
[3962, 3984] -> 3964.73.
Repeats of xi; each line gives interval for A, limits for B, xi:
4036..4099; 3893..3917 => 31.9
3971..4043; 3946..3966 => 31.7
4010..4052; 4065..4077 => 31.7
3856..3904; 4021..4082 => 31.6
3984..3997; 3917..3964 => 31.5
